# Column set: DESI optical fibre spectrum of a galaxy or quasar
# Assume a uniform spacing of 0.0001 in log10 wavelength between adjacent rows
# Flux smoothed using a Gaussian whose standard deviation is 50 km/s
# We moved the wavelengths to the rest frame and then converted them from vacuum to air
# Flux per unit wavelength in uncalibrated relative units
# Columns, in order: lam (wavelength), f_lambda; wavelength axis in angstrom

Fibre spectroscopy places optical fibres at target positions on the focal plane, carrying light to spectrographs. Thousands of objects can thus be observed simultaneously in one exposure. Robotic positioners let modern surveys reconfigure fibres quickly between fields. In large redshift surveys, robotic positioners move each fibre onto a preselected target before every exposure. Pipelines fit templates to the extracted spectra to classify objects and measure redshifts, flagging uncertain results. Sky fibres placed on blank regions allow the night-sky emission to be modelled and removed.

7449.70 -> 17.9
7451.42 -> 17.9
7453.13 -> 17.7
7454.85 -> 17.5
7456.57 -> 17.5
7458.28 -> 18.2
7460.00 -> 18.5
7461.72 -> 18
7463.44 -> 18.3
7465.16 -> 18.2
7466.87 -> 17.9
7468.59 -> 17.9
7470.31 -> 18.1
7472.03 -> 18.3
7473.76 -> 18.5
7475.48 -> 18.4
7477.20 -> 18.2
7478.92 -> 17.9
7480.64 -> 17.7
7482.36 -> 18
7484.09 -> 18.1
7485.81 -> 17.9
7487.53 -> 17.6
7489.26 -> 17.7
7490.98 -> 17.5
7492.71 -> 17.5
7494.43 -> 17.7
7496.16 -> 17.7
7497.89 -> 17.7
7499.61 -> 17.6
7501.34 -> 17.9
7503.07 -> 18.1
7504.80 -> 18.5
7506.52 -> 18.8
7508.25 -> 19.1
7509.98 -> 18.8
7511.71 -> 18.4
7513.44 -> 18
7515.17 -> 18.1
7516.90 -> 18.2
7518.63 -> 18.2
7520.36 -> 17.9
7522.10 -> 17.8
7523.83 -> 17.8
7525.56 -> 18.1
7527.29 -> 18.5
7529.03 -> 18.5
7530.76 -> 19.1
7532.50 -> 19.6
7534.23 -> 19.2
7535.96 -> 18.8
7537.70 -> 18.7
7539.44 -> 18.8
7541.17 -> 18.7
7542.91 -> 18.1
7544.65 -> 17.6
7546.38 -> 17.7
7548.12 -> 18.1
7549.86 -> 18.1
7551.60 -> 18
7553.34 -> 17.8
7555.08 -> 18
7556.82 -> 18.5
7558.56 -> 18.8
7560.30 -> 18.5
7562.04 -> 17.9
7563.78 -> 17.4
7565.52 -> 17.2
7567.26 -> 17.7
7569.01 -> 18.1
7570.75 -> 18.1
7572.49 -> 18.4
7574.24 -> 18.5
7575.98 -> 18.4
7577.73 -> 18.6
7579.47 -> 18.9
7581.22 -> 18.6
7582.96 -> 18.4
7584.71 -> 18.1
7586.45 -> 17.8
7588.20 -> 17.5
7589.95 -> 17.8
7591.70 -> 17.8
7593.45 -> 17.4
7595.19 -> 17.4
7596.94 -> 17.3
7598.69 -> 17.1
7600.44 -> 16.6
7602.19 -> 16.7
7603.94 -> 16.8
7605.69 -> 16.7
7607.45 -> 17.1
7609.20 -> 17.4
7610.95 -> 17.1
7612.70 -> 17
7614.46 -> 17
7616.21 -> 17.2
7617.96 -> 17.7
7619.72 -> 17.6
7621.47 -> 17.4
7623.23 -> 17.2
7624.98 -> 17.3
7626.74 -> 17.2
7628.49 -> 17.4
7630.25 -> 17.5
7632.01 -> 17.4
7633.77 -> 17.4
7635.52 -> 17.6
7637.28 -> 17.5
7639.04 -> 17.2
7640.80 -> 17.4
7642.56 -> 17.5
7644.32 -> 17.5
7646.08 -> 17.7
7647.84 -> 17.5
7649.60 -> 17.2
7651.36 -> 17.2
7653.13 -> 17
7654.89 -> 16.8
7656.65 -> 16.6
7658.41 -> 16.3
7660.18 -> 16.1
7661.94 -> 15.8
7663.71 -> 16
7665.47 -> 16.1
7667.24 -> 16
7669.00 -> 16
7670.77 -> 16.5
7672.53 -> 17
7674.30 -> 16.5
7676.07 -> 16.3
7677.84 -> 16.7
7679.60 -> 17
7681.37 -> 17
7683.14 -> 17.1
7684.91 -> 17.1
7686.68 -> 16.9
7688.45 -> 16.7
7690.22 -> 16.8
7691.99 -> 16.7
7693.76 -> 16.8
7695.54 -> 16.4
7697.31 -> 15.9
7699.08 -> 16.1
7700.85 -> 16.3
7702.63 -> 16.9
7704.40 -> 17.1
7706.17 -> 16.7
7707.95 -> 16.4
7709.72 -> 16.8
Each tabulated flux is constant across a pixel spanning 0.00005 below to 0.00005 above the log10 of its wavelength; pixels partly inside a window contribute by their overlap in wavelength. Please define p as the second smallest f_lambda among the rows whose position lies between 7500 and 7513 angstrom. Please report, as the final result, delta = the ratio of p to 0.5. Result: 36.2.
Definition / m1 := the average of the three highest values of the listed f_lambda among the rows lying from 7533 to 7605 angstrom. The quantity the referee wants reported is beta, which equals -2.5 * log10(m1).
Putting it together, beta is -3.19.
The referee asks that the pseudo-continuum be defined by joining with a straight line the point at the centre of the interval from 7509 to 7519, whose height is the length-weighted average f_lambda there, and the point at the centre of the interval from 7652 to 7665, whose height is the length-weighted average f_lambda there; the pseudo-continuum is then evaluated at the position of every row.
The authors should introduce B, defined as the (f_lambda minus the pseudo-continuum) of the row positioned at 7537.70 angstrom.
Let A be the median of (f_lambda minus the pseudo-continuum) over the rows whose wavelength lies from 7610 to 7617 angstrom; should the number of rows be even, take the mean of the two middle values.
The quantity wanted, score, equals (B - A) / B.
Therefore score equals 0.9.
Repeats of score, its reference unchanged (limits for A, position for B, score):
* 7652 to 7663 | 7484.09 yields 1.1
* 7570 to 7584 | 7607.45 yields -20.9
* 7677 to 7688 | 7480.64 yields 1.9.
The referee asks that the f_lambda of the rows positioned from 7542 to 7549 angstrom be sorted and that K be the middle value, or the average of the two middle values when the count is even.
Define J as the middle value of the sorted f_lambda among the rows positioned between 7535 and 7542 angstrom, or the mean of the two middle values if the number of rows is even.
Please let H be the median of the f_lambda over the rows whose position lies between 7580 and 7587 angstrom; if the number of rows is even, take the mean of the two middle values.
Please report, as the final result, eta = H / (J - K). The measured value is 21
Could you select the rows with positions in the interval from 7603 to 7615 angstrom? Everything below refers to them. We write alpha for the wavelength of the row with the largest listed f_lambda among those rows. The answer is 7609.20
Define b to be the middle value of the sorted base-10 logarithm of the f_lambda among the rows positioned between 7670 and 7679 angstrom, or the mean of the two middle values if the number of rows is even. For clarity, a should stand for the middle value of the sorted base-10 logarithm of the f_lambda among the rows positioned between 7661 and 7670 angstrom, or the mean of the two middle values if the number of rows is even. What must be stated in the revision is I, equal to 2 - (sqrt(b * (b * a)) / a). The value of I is 0.890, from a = 1.20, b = 1.22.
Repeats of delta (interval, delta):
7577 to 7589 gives 35.6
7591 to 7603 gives 33.4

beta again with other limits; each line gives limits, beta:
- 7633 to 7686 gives -3.11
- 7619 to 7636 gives -3.11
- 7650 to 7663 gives -3.08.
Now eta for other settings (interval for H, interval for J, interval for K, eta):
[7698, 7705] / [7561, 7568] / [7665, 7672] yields 11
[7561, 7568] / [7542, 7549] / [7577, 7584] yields -25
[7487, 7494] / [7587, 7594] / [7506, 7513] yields -15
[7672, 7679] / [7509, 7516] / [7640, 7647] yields 22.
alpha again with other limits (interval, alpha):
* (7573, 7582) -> 7579.47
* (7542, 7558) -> 7556.82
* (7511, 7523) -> 7511.71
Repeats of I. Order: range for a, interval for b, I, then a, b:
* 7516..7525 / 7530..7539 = 0.856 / 1.25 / 1.28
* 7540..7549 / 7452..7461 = 0.887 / 1.26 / 1.25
